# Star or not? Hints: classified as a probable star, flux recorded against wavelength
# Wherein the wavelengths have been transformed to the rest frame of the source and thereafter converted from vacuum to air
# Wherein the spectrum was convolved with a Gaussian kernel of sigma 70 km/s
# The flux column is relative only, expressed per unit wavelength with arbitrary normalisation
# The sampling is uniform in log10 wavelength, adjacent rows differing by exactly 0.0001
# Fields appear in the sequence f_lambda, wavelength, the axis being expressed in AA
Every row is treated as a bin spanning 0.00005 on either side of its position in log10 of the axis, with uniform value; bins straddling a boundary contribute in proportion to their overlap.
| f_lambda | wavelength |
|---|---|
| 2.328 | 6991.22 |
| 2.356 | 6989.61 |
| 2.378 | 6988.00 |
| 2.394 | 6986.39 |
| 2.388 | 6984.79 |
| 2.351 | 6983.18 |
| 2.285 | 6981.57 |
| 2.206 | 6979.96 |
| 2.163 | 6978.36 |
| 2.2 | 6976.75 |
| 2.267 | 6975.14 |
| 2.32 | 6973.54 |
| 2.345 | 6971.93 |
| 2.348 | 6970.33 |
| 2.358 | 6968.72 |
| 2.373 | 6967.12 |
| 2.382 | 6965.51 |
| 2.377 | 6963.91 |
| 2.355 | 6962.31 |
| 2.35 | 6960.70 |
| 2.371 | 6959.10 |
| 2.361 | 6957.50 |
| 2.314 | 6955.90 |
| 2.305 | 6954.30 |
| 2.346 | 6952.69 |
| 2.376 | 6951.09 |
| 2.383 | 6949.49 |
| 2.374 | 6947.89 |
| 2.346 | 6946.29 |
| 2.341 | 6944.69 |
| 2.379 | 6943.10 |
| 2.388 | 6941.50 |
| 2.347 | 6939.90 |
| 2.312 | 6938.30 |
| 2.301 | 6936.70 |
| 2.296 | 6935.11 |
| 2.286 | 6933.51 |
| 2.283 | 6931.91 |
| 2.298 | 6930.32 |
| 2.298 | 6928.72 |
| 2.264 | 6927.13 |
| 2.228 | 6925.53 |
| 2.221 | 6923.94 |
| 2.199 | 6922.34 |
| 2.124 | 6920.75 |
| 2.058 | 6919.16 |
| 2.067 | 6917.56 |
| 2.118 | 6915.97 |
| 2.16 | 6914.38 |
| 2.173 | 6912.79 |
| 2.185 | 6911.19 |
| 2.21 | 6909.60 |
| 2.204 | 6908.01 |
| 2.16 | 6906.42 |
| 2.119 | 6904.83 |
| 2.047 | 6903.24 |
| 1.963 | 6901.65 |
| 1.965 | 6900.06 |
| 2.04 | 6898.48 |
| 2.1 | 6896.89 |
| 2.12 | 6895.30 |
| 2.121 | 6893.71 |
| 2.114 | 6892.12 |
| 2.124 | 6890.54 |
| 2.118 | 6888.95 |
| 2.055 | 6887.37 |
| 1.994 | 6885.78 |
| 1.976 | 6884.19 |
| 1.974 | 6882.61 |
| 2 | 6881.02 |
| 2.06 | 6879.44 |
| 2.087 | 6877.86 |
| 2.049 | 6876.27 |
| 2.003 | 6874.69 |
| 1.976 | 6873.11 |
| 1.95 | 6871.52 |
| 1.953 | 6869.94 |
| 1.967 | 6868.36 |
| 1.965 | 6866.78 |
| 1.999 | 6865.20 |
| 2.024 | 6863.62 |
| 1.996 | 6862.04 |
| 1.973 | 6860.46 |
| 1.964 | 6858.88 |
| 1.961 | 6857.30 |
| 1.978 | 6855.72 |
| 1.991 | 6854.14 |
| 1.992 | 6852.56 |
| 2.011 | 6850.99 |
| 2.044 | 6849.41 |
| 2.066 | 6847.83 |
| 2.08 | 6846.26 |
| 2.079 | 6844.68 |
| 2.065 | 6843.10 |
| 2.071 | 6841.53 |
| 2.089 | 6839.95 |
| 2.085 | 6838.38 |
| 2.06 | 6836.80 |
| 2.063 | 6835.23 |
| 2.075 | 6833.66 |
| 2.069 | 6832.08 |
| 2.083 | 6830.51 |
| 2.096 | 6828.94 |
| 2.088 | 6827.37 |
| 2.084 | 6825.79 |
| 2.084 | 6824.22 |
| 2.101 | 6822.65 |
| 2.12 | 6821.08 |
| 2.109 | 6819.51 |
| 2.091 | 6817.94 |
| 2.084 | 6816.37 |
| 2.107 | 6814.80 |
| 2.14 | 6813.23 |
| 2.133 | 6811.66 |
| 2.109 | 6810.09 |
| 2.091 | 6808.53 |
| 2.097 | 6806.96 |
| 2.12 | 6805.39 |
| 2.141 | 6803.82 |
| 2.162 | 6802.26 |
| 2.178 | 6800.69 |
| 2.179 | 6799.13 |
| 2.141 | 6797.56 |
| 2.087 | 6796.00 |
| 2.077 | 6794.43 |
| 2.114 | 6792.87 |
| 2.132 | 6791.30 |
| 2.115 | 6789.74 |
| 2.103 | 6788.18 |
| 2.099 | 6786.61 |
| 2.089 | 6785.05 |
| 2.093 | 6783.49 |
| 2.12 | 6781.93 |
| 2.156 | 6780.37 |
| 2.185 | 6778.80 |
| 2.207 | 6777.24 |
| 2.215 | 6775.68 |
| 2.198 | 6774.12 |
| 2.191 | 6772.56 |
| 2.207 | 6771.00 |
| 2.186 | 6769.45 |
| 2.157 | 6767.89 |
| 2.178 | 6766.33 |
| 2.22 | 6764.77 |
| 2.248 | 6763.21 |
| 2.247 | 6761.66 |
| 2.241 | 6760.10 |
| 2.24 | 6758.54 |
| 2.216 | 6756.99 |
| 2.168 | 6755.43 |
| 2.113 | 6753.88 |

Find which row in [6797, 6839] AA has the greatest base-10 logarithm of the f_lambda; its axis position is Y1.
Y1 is 6799.13 AA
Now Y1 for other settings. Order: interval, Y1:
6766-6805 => 6775.68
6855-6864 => 6863.62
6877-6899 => 6890.54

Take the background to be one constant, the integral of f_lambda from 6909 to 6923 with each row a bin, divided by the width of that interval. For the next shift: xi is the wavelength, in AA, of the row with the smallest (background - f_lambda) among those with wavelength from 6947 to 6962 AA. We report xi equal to 6949.49 AA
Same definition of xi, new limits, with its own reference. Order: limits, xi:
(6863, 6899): 6890.54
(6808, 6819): 6813.23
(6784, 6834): 6799.13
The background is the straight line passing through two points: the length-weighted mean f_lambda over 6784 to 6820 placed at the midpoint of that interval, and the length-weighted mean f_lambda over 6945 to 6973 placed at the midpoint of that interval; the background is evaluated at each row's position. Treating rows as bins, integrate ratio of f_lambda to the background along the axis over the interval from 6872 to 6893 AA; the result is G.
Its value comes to 19.1 AA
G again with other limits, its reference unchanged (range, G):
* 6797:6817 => 20.0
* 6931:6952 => 21.1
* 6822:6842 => 19.2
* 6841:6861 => 18.4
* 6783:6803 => 20.2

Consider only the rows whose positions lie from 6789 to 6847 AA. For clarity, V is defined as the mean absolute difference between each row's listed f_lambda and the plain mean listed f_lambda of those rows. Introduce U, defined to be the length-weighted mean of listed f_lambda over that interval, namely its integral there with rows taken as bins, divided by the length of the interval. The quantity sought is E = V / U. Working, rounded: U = 2.10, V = 0.02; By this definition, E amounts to 0.012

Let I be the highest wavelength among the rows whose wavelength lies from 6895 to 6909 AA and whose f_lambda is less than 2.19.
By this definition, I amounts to 6906.42 AA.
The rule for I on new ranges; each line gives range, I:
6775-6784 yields 6783.49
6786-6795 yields 6794.43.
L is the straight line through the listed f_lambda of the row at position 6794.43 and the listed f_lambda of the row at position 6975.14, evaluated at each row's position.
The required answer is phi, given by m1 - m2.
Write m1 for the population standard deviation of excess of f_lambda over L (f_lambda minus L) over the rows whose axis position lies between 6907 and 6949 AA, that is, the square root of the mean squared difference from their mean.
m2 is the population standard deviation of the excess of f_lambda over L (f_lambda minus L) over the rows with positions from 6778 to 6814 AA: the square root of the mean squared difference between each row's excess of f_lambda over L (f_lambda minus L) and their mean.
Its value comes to 0.05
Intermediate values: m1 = 0.08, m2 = 0.033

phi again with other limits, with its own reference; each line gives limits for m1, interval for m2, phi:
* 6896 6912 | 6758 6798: 0.02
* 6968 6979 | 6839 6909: 0.02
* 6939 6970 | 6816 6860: -0.03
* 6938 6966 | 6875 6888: -0.02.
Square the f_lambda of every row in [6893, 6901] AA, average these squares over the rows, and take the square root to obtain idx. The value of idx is 2.07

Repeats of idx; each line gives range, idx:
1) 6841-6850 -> 2.07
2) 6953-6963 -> 2.34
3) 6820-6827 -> 2.10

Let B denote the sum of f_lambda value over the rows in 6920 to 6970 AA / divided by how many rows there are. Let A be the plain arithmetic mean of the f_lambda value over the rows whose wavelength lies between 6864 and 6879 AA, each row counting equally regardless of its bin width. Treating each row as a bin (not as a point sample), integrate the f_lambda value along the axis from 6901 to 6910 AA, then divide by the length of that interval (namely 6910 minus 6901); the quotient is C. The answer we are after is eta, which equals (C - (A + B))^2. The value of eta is 4.8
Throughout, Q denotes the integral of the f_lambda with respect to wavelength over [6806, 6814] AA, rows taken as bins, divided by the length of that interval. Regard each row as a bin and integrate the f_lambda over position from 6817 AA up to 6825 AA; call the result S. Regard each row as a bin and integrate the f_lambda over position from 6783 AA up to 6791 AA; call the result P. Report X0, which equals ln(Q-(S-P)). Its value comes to 0.8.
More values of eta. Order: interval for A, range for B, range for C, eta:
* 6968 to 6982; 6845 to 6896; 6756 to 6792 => 4.5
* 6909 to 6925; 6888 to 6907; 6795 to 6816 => 4.4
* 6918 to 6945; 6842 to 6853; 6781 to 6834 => 4.9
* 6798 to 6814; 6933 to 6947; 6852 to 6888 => 6.1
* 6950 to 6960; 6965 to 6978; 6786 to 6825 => 6.5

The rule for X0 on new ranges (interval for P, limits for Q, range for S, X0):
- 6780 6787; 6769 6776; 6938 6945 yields -0.7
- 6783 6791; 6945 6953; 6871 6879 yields 1.1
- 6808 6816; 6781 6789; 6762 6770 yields 0.4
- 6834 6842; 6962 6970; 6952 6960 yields -1.4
